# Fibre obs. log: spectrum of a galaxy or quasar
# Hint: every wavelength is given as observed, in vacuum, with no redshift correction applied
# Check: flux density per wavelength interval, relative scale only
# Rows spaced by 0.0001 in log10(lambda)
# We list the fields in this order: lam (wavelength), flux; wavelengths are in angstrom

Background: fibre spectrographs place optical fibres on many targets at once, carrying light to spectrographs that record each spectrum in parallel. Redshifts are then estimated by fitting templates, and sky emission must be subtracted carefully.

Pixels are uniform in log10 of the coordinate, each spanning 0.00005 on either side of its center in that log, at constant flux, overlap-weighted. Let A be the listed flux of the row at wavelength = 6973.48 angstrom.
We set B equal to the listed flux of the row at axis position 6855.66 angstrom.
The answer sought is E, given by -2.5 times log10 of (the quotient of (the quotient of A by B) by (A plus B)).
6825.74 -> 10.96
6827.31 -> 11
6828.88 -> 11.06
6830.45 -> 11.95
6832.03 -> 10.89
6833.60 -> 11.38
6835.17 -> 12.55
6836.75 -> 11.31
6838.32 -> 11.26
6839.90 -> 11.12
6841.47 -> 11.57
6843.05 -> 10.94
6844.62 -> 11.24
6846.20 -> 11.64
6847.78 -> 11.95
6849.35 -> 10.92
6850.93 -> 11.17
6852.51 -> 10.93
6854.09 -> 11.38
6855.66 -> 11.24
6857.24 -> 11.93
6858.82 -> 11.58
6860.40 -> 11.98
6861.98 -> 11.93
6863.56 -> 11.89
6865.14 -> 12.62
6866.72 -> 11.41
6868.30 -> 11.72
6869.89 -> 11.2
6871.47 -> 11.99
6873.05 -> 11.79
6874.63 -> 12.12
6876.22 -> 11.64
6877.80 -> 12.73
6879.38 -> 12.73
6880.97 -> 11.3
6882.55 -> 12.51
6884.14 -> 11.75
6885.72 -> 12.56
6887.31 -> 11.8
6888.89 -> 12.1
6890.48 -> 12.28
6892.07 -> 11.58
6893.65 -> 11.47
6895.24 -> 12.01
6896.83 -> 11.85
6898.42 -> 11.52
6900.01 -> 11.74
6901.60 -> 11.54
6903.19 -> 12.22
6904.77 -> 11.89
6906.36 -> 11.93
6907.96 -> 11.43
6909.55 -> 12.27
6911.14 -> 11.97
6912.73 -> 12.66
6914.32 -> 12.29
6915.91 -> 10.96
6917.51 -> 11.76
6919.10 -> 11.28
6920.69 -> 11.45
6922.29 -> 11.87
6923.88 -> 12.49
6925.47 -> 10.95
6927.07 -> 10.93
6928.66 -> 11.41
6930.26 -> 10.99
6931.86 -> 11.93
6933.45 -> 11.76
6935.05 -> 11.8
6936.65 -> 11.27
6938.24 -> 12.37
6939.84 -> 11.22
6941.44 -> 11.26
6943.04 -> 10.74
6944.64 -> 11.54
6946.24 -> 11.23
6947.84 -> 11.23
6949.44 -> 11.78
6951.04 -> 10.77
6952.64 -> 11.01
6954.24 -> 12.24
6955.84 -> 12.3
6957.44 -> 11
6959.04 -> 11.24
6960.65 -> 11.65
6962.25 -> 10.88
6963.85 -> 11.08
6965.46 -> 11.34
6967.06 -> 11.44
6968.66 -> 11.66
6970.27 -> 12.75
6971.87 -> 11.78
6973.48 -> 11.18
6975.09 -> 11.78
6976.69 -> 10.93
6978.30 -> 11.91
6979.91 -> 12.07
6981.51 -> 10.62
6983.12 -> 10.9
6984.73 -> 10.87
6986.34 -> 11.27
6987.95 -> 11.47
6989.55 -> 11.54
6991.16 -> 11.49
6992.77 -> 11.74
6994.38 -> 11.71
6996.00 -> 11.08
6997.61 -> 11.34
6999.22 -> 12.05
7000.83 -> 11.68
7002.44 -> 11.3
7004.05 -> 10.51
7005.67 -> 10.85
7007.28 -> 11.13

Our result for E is 3.38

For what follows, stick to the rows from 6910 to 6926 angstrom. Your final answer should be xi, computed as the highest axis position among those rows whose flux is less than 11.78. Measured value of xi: 6925.47 angstrom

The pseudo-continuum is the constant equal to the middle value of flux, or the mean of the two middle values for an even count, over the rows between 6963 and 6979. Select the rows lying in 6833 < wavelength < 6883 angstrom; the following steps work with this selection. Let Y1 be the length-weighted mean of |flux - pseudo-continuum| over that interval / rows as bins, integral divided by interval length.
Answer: 0.431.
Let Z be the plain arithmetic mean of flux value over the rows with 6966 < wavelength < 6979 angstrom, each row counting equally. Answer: 11.7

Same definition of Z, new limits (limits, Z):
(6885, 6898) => 12.0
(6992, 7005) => 11.4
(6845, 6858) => 11.4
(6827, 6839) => 11.4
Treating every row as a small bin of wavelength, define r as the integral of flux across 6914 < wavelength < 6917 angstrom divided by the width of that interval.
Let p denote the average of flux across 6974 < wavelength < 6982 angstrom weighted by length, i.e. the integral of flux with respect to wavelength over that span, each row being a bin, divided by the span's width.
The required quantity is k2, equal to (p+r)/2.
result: 11.5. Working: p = 11.5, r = 11.51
